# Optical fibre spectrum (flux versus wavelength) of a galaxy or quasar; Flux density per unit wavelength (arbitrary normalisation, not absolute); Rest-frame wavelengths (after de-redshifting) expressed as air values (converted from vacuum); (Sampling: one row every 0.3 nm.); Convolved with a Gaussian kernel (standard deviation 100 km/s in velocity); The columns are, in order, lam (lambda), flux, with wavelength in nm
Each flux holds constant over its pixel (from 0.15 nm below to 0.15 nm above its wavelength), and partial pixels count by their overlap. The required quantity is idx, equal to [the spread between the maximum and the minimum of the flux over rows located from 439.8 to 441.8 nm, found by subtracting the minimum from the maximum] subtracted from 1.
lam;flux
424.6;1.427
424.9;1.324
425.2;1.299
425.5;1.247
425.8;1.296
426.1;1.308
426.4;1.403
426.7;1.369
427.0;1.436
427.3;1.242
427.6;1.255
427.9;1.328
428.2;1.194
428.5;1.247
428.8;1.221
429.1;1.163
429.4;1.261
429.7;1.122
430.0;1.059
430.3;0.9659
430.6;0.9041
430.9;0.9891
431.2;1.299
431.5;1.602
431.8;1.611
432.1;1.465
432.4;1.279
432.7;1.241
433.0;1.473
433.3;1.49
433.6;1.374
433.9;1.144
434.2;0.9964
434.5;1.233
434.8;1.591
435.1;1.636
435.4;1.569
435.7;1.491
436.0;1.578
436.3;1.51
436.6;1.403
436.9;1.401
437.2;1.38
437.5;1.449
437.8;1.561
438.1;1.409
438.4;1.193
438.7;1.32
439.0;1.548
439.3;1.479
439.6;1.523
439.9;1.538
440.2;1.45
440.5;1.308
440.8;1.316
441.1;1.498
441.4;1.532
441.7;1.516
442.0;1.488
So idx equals 0.77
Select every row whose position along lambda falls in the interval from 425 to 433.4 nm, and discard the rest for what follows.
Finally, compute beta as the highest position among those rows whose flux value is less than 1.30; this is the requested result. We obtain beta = 432.7 nm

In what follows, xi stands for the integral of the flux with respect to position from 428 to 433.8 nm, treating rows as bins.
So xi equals 7.3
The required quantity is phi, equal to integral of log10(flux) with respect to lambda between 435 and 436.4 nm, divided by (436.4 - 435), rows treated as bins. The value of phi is 0.192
